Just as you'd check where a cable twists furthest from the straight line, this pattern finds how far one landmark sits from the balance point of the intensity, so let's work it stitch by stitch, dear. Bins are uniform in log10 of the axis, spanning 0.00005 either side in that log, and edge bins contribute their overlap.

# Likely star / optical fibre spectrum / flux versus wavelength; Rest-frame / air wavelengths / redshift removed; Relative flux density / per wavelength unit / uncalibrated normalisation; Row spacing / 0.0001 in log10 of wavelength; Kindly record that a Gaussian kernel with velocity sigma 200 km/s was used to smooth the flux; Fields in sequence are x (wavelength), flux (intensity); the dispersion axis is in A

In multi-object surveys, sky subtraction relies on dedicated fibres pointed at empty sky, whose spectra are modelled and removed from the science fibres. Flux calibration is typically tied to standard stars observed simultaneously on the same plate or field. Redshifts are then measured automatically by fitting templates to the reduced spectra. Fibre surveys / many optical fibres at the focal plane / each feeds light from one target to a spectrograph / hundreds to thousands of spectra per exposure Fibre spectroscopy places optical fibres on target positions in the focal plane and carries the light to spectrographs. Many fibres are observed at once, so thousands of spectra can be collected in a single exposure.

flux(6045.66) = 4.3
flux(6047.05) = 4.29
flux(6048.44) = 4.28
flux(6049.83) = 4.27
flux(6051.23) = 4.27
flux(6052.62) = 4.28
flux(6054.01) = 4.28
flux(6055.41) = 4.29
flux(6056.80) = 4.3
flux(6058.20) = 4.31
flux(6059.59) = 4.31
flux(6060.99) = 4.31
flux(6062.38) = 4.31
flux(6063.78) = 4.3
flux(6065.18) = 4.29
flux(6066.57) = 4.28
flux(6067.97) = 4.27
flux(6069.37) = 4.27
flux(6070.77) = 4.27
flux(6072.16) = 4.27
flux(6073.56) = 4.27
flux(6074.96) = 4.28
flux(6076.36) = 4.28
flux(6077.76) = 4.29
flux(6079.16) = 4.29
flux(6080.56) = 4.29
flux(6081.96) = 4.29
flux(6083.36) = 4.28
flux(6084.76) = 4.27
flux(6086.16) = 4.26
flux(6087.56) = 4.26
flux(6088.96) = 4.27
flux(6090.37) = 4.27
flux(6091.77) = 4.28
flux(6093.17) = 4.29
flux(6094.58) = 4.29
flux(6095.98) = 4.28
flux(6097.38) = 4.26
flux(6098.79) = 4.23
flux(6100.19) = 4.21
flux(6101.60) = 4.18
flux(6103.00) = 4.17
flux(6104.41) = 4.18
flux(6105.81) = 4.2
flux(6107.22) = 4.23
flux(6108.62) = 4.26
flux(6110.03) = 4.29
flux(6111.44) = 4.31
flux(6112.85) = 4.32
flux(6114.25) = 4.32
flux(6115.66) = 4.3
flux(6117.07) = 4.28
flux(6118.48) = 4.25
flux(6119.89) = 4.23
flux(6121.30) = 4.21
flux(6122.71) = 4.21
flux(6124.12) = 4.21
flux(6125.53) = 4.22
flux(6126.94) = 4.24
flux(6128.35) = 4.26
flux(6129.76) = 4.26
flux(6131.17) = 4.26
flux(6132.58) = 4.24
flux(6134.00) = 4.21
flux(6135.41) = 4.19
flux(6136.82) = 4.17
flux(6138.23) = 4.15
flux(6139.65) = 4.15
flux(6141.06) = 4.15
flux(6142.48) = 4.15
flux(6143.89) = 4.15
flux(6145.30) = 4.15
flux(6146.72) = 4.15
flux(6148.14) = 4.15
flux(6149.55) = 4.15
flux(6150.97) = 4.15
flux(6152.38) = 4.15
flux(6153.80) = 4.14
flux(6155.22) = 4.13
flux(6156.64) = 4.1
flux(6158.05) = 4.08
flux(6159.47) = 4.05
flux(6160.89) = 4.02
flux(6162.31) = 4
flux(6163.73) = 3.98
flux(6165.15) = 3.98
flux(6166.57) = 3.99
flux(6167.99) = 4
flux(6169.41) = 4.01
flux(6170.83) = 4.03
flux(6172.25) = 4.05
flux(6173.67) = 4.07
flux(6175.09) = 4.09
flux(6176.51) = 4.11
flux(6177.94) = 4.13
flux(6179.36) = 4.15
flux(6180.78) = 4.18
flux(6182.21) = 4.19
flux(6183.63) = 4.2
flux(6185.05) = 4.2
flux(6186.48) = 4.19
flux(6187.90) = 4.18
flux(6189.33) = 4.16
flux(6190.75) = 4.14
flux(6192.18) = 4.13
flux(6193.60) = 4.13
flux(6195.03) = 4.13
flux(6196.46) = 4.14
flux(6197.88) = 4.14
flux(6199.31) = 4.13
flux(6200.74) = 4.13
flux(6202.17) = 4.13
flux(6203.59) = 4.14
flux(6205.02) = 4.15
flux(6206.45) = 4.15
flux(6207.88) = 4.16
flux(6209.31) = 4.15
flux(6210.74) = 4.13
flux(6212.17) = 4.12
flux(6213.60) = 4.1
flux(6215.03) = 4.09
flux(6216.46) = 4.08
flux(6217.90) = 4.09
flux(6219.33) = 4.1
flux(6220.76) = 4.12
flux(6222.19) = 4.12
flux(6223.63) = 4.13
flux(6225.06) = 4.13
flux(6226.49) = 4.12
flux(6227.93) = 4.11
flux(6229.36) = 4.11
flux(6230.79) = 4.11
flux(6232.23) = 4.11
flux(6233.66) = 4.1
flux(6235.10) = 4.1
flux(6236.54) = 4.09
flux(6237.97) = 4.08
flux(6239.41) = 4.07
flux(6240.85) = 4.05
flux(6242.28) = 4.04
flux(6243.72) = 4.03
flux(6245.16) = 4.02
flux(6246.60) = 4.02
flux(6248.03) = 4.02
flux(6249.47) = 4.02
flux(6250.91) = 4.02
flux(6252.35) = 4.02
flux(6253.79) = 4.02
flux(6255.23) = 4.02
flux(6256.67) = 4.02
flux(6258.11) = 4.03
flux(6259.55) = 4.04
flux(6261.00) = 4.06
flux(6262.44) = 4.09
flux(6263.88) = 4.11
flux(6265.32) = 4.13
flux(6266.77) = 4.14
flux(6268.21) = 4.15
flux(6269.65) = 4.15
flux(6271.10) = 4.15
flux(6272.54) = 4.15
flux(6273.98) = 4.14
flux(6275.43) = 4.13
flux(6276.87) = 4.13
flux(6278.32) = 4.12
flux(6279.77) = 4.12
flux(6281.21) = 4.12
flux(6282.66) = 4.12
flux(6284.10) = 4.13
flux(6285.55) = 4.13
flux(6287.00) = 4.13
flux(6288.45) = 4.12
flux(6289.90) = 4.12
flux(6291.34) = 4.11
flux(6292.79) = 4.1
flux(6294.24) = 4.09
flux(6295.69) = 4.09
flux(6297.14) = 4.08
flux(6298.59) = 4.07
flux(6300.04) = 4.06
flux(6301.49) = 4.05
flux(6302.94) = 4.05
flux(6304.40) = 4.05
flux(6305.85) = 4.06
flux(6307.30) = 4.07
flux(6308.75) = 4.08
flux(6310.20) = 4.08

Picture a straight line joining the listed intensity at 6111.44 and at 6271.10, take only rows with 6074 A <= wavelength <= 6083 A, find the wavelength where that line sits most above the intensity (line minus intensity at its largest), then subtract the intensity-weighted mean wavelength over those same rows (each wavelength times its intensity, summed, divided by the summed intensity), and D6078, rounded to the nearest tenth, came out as -3.5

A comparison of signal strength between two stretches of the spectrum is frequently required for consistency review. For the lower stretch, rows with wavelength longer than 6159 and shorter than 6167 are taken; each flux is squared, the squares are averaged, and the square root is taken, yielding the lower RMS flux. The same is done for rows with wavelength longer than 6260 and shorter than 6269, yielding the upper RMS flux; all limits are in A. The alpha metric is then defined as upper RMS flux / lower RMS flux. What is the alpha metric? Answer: 1.03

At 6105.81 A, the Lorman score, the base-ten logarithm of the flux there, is 0.623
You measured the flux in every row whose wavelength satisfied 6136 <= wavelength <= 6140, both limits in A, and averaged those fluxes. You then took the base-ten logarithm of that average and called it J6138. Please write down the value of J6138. 0.619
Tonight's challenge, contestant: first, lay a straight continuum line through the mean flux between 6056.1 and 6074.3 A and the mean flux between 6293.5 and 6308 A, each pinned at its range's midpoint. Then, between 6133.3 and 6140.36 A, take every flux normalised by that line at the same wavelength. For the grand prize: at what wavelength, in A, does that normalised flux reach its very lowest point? 6138.23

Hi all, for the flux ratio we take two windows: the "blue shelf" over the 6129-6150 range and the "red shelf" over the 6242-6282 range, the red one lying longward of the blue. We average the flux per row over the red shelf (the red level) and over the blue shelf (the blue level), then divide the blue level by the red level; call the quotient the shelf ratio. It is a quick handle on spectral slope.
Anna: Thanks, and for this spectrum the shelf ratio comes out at 1.02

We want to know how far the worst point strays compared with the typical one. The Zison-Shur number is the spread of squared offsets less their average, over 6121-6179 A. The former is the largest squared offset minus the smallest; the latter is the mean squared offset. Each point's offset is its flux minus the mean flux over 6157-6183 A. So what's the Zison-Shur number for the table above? 0.028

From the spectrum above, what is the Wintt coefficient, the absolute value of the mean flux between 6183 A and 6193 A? 4.17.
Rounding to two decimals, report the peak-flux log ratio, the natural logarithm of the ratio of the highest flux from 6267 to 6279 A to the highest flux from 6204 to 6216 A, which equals 0.00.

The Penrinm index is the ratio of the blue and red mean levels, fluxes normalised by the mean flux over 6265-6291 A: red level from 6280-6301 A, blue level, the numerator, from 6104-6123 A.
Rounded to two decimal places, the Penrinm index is 1.04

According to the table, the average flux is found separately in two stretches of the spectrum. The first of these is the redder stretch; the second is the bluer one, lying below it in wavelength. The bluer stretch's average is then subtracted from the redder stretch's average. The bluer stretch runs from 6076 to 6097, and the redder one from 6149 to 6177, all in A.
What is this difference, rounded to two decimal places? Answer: -0.22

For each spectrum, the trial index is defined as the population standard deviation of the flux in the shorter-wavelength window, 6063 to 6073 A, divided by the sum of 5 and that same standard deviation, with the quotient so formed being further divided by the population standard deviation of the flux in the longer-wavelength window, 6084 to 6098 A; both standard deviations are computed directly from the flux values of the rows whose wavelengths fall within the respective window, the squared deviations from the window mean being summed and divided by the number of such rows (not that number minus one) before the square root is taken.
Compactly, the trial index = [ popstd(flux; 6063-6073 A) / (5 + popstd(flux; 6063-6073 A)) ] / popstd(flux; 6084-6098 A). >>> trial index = 0.20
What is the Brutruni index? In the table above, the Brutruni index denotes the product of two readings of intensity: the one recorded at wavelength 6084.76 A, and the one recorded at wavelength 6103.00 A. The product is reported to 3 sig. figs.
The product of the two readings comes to 17.8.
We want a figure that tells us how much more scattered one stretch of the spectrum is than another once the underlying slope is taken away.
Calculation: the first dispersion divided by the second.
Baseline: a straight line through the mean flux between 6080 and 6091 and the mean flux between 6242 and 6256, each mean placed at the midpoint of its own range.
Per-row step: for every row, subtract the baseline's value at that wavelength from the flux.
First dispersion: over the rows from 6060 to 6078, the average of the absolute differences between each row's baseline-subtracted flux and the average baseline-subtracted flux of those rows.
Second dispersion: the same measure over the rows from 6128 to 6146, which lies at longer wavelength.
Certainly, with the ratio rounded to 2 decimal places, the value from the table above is 0.29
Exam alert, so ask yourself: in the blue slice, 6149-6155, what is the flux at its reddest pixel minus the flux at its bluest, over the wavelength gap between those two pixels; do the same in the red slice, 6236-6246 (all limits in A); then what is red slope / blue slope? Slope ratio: 3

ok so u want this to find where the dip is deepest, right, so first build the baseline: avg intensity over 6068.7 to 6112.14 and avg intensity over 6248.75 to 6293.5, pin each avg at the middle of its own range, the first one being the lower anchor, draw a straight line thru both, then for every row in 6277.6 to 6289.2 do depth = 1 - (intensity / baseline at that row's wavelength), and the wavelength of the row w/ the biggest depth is 6278.32 A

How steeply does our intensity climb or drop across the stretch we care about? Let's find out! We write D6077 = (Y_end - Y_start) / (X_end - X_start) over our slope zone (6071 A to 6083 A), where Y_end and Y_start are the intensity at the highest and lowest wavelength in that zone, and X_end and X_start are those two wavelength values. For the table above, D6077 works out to 0.0020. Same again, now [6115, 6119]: -0.0177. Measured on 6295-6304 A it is -0.0055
